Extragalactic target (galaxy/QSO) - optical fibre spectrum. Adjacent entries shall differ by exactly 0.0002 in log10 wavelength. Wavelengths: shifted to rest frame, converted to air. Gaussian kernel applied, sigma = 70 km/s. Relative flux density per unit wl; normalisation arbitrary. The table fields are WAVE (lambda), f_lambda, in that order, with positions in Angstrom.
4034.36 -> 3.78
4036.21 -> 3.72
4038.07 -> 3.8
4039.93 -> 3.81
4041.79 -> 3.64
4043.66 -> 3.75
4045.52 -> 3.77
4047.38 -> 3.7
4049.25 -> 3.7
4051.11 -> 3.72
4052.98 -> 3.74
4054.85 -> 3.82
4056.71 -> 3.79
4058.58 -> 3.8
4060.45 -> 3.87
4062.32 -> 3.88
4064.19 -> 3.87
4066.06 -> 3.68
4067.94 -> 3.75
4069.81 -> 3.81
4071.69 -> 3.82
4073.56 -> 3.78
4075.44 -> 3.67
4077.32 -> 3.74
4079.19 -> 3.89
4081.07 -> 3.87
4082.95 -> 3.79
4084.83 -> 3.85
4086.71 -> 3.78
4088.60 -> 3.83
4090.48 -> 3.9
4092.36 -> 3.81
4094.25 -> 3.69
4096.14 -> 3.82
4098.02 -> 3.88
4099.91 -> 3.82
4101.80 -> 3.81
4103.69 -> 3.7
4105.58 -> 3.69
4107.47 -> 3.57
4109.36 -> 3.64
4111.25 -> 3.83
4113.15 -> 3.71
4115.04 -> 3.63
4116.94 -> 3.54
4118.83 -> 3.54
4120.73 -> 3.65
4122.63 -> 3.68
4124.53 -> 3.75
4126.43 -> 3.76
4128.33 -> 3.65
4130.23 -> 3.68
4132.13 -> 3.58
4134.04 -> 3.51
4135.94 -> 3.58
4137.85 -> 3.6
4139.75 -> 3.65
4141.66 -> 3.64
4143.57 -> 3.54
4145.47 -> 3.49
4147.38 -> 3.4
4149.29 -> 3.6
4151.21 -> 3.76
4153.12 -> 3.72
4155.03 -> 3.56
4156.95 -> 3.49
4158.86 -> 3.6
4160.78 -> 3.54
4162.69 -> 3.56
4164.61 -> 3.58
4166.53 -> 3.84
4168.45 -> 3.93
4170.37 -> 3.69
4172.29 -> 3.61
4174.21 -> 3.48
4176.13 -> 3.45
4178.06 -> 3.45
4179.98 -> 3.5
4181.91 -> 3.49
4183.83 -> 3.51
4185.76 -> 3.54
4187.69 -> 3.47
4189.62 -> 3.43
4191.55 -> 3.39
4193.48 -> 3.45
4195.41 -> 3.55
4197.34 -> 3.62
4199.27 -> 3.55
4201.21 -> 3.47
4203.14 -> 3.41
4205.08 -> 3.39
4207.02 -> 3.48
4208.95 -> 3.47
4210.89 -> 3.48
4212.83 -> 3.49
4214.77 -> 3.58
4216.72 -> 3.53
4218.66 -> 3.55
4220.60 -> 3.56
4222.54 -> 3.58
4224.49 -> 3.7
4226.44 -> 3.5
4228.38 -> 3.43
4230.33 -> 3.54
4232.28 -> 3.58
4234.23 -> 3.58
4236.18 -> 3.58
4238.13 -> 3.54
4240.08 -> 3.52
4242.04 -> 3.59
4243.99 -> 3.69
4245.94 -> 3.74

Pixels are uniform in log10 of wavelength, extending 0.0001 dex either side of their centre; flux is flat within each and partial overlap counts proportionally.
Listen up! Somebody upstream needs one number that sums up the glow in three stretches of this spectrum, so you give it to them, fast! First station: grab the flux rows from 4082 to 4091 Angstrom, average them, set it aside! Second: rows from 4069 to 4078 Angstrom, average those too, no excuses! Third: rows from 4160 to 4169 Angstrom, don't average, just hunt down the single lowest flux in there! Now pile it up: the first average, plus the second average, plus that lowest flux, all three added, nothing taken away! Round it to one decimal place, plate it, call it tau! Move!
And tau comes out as 11.1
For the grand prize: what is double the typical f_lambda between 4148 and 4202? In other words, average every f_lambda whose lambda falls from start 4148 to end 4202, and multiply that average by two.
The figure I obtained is 7.13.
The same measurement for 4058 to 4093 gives 7.62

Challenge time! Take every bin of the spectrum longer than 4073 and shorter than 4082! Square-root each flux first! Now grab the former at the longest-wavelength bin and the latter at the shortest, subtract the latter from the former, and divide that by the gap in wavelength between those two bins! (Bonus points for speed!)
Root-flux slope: 0.003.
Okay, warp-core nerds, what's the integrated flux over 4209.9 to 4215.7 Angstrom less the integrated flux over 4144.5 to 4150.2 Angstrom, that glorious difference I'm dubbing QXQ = 0.43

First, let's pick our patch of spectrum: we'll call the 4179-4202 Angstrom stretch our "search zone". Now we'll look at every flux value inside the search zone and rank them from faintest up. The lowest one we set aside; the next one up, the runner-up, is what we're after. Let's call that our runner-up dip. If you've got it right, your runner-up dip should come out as 3.43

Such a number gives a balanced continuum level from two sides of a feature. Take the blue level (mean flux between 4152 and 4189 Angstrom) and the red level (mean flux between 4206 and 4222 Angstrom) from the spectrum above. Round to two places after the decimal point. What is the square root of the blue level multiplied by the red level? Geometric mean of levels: 3.55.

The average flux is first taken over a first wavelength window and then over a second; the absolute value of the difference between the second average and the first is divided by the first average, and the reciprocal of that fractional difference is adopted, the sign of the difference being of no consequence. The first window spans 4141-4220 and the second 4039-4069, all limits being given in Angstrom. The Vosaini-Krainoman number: 16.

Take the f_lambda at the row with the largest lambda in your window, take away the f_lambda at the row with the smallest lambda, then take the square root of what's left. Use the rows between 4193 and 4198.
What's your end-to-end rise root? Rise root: 0.41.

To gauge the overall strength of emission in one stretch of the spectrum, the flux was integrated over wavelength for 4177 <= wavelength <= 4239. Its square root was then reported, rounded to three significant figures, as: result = 14.8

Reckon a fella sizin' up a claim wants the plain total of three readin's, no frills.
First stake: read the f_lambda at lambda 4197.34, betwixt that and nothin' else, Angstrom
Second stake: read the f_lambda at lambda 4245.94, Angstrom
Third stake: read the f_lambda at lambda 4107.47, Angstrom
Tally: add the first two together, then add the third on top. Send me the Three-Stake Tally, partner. 10.9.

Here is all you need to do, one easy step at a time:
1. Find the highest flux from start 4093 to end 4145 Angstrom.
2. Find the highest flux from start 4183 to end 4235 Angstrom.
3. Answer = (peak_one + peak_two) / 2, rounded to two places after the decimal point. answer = 3.79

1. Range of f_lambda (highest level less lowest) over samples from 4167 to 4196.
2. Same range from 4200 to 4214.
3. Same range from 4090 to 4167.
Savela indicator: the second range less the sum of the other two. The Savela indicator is -0.94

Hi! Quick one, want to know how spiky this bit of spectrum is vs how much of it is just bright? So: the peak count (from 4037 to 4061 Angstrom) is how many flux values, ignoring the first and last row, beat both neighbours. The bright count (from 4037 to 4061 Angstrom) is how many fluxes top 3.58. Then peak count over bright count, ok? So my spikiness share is 0.23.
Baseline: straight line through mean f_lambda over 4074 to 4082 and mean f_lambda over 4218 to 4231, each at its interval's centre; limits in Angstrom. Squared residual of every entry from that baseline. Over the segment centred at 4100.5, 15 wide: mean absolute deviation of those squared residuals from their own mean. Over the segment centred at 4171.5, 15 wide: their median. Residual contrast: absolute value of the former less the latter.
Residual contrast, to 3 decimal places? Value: 0.021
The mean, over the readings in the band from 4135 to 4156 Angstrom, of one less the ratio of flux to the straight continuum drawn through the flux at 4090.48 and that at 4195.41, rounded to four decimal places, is 0.0328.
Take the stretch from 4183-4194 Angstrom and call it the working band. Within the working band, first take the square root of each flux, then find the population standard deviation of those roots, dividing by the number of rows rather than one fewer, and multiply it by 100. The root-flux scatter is 1.3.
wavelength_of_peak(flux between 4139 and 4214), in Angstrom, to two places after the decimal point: 4168.45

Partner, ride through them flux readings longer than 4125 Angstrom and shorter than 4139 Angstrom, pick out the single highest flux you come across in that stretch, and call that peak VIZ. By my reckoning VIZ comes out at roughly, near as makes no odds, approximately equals 3.76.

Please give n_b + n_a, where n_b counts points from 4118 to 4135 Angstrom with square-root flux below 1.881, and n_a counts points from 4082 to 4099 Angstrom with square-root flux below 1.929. 2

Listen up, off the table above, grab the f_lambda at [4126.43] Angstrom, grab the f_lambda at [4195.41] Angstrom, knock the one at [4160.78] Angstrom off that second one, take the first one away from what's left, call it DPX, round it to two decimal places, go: -3.75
